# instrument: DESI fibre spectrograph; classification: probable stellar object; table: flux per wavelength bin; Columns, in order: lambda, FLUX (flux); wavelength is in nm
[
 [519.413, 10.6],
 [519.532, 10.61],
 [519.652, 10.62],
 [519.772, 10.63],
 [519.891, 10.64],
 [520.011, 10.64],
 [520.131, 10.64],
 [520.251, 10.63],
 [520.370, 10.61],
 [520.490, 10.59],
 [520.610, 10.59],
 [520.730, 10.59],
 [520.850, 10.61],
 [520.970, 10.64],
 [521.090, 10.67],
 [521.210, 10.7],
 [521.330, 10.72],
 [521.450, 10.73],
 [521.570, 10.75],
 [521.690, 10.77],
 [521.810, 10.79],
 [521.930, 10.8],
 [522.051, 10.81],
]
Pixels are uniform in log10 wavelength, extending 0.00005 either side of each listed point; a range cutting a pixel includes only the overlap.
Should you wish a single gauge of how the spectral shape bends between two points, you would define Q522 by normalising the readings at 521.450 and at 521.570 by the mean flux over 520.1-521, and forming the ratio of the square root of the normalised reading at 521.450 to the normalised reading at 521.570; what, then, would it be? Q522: 0.99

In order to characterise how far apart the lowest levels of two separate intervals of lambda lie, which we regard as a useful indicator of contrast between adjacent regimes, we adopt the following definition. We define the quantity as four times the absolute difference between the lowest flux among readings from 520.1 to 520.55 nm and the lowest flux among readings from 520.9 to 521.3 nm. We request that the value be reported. 0.20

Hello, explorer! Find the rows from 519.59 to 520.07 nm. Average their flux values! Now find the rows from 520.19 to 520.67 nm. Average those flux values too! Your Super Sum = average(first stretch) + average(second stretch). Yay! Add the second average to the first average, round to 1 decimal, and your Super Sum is 21.2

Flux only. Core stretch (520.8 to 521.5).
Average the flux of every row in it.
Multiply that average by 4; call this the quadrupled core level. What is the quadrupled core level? 42.7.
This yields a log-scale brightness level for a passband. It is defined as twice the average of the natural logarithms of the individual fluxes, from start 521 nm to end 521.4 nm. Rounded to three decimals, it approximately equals 4.740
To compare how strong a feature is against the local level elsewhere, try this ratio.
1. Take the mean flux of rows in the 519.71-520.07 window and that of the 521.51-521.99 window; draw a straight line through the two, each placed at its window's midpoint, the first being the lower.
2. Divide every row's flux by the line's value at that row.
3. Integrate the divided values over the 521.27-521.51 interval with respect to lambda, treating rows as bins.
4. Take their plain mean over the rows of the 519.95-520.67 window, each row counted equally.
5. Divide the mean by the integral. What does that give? 4.2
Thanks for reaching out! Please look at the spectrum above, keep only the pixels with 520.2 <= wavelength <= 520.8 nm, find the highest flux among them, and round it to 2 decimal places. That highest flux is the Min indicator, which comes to 10.63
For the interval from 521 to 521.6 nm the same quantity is 10.75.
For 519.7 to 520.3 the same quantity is 10.64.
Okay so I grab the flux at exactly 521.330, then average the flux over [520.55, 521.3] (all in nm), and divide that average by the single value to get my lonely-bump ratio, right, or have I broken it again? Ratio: 0.99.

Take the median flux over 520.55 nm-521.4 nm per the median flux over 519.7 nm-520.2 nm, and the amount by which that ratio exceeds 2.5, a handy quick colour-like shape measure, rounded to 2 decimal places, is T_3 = -1.50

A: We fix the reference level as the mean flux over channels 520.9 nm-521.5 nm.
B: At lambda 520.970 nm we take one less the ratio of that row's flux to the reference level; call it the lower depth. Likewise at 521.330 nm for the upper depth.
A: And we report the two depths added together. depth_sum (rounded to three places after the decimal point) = 0.002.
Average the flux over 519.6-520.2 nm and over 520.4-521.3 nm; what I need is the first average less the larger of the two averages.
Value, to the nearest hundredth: 0.00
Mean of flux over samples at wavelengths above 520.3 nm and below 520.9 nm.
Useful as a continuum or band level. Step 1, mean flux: 10.6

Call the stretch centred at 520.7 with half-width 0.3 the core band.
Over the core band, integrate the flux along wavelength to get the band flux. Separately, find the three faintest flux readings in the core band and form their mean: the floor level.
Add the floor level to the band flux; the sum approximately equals 16.95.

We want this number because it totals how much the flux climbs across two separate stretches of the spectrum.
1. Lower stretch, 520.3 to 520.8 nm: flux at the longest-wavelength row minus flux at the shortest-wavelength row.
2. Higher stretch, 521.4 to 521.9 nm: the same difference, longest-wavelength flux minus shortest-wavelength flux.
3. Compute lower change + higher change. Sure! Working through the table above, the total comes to 0.040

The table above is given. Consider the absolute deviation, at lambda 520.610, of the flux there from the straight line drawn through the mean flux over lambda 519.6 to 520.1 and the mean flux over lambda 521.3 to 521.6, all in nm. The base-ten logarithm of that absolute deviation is -1.04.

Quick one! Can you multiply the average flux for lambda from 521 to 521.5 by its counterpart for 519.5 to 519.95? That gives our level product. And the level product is 114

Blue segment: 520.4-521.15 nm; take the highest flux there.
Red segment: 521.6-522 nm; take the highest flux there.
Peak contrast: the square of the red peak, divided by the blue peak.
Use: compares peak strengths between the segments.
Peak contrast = 10.93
